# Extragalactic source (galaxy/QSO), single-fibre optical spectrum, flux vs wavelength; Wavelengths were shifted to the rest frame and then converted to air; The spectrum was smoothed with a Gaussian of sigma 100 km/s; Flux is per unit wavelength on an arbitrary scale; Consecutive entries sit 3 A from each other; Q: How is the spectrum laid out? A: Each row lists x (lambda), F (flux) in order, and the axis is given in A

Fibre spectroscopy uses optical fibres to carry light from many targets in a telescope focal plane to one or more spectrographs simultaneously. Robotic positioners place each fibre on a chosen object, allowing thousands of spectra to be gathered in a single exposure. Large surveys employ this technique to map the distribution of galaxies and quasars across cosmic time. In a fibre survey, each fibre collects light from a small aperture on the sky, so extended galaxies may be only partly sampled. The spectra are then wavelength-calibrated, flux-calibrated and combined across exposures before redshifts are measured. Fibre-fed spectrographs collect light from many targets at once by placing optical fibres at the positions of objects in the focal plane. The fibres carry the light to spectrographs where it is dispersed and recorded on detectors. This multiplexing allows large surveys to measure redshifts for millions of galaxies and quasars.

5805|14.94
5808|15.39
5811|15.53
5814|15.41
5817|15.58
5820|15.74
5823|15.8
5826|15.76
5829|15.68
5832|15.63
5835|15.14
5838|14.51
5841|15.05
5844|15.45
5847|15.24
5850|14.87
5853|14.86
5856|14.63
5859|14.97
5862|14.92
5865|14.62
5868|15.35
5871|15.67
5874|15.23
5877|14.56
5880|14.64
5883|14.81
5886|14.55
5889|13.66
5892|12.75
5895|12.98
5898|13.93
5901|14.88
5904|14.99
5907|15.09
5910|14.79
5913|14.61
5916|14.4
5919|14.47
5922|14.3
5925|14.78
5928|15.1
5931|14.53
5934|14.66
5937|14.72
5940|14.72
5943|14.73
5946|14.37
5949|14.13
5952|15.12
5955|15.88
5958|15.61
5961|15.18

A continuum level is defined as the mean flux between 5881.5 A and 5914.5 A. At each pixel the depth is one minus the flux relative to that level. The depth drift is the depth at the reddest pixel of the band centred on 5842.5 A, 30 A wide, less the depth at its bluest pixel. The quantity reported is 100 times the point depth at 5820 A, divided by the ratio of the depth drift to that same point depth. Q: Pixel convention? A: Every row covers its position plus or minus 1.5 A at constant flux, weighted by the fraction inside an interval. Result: 14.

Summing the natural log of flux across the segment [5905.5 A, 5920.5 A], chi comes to 13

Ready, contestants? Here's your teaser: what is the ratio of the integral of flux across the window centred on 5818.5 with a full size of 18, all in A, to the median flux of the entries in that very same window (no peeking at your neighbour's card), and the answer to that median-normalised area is 18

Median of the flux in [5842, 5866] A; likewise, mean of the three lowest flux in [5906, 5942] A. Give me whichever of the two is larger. 14.9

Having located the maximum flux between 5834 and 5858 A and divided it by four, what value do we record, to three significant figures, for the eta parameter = 3.86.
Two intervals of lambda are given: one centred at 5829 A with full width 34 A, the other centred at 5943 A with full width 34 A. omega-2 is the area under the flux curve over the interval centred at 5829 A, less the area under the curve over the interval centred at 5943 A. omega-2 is 19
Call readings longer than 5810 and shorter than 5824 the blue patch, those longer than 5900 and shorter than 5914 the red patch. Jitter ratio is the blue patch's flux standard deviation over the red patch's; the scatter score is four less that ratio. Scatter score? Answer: 3.14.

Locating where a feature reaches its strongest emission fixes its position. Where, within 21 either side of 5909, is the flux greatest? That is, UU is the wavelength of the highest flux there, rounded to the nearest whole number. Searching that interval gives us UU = 5928 A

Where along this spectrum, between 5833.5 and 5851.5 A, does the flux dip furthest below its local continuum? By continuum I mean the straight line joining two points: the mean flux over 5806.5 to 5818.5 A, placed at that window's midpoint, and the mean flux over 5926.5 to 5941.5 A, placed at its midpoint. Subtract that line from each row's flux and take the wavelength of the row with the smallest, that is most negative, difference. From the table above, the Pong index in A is 5838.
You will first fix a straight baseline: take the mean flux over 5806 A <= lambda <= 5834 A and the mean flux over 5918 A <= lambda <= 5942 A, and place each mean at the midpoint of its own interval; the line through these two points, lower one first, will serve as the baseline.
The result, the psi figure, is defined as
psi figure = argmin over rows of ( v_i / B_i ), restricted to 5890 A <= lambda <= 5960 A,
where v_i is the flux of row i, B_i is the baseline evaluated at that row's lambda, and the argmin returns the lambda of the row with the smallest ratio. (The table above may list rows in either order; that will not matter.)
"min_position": 5892 A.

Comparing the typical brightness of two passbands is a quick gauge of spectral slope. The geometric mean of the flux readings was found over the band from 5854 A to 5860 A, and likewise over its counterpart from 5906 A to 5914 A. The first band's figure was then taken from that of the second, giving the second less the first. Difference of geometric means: 0.0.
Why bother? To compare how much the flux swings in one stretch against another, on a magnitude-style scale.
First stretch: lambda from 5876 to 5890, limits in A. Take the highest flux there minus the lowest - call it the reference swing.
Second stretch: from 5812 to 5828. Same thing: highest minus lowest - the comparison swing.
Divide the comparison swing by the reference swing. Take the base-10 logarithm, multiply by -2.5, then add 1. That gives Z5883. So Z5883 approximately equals 2.2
